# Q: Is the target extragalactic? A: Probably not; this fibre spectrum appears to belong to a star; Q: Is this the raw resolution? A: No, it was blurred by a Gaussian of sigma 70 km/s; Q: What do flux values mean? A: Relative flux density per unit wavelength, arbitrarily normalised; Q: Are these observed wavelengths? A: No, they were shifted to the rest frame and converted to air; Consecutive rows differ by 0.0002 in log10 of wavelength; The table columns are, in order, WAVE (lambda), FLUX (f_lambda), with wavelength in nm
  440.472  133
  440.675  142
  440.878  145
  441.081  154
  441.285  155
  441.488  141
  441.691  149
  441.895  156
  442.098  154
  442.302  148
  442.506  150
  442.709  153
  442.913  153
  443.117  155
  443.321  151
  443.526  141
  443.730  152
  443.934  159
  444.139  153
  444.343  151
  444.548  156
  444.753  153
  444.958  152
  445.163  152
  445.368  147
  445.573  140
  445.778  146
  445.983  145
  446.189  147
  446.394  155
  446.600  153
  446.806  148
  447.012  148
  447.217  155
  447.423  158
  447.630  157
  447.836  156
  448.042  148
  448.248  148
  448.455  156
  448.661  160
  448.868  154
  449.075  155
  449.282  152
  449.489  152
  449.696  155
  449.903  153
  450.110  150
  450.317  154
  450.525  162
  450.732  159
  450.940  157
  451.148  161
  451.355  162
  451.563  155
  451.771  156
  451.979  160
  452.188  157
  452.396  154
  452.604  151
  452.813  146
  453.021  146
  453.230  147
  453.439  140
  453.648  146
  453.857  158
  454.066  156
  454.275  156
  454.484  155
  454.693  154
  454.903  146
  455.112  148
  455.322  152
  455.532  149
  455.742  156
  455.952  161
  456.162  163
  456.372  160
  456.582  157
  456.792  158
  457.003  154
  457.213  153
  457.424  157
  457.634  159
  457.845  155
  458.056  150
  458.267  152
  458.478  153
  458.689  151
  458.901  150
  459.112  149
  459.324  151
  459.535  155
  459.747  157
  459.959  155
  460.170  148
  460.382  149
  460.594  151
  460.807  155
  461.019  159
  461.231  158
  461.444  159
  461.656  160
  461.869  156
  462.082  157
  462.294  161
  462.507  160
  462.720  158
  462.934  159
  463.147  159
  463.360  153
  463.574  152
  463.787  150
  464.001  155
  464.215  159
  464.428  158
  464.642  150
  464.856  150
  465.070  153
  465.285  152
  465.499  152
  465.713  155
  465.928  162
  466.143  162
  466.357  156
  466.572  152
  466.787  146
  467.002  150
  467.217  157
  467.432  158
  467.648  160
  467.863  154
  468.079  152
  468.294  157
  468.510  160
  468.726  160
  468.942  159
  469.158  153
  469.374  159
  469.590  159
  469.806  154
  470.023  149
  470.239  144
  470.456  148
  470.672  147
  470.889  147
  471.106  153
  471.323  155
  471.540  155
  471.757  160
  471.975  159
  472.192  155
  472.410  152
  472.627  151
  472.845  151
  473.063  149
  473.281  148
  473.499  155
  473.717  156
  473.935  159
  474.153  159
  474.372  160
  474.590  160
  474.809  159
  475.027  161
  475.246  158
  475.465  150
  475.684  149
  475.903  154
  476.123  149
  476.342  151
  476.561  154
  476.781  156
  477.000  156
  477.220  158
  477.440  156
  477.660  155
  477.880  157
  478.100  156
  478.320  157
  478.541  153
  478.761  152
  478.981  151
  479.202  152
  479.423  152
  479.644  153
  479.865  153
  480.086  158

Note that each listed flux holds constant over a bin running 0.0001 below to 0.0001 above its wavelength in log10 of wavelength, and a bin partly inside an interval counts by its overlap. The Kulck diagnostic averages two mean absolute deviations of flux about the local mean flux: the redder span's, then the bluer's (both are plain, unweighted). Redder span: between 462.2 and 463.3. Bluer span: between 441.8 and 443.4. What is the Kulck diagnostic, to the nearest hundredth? 1.50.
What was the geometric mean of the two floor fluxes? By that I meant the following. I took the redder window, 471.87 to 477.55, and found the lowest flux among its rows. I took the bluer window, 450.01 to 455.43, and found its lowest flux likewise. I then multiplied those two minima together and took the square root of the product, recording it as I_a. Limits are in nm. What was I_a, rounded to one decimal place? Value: 143.9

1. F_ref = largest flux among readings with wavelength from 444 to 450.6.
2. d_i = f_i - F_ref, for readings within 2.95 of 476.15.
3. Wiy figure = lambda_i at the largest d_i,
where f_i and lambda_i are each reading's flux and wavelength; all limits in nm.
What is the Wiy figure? 475.027 nm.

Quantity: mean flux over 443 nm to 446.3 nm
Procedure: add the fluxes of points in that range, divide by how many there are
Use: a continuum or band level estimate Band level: 150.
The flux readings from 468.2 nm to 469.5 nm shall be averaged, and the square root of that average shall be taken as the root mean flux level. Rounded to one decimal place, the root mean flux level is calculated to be 12.6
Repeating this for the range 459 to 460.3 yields 12.3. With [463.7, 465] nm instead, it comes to 12.4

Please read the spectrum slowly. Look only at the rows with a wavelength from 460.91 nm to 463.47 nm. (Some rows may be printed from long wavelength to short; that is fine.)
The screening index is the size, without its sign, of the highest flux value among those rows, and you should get 161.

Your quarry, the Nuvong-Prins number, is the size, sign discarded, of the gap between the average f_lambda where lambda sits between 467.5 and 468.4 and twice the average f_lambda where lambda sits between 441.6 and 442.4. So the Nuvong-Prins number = 148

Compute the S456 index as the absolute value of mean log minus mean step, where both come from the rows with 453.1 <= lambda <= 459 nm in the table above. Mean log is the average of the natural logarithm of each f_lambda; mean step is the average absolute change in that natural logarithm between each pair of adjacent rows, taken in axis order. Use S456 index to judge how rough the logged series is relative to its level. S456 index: 5.01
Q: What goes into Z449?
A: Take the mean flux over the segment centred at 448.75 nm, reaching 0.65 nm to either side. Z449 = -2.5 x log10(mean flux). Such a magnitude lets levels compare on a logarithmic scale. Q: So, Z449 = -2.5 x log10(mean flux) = -5.47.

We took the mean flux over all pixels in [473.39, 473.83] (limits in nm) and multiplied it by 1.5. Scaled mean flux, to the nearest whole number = 233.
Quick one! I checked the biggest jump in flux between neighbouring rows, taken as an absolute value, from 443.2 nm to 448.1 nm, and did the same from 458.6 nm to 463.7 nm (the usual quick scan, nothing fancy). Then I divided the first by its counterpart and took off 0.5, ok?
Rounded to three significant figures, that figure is 1.07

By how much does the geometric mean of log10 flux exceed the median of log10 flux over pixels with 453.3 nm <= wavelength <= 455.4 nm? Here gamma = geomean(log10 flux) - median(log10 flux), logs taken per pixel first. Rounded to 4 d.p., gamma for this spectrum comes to -0.0058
